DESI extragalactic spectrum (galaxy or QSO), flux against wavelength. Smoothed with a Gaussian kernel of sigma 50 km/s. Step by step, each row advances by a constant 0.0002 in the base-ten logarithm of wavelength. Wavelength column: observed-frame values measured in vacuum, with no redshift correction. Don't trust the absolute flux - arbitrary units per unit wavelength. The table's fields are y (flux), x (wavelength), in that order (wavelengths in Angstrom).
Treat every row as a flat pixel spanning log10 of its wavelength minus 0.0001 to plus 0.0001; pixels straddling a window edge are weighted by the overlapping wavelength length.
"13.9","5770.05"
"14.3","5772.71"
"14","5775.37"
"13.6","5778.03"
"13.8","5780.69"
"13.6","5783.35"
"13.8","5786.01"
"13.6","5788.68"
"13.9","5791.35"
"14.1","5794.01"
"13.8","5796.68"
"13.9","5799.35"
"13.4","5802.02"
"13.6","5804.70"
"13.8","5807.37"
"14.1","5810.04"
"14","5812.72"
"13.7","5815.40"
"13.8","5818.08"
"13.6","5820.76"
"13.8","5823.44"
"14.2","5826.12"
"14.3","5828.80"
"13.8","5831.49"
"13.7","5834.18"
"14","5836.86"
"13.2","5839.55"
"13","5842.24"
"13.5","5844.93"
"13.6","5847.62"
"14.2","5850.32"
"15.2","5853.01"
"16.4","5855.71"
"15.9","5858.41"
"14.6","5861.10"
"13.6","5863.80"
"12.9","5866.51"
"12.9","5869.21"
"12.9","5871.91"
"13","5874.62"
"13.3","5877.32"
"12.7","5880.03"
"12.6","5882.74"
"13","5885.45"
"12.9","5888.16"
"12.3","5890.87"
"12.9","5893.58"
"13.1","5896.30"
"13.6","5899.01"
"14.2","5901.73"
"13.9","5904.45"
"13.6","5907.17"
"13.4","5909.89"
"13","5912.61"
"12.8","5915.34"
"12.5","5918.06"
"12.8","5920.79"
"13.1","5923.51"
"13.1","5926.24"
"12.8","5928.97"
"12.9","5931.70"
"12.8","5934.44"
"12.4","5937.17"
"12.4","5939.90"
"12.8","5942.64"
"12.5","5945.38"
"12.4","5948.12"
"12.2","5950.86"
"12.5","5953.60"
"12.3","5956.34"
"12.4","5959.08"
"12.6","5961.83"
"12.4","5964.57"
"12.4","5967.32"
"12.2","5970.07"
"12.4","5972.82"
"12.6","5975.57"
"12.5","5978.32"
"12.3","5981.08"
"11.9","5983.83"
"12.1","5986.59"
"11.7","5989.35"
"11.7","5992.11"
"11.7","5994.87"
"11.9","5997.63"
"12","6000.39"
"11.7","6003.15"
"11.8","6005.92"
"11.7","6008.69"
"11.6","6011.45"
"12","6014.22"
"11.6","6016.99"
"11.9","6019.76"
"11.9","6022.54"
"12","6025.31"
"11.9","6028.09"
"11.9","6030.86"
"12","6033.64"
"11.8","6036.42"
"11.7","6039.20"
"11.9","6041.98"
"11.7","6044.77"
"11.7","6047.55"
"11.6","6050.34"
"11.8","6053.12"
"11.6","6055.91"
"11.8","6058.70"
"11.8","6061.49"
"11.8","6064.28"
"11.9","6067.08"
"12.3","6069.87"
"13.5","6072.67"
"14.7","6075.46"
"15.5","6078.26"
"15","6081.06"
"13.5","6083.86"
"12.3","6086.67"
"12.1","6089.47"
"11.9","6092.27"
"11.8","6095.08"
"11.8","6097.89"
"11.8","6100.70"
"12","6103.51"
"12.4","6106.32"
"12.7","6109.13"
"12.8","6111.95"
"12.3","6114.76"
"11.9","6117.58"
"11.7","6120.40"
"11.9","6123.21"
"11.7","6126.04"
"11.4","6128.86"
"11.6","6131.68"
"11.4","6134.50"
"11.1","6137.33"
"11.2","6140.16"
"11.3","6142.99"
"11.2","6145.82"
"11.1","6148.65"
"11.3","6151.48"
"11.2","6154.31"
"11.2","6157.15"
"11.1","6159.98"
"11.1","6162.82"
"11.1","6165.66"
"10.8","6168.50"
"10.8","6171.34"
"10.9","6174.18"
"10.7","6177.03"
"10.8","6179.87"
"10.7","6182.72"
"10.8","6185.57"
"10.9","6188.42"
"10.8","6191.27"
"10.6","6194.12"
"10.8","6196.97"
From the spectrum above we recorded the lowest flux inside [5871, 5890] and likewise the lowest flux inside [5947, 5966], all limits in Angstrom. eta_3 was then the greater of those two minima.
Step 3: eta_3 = 12.6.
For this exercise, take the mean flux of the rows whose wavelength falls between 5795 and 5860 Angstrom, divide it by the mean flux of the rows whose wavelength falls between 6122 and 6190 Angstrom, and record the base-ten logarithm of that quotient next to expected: 0.100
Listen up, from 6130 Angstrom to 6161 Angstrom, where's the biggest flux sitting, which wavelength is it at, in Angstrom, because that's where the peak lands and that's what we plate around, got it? 6131.68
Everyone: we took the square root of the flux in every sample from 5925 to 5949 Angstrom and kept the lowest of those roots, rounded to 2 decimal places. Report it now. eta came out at 3.52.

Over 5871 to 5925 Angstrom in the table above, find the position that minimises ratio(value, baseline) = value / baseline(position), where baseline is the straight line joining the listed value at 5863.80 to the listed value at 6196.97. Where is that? 5890.87 Angstrom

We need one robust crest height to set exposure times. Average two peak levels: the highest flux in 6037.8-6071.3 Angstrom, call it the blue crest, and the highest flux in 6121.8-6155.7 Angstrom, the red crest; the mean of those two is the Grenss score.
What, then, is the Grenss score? 12.1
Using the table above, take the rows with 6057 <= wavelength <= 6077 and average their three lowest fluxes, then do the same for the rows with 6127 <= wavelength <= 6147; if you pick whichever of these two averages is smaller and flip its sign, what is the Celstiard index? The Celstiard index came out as -11.2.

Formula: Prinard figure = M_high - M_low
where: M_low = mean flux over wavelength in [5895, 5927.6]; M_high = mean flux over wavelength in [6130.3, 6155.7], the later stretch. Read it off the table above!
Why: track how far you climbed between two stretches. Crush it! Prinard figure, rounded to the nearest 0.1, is -2.0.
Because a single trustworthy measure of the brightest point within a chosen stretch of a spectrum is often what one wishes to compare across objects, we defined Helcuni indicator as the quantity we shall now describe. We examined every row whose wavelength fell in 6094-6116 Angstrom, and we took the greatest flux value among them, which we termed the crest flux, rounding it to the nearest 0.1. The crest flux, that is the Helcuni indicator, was 12.8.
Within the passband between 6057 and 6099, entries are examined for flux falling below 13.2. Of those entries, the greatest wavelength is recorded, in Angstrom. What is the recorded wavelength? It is 6097.89 Angstrom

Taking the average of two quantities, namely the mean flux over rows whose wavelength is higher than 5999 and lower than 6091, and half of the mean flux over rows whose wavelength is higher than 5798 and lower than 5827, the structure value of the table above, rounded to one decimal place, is 9.6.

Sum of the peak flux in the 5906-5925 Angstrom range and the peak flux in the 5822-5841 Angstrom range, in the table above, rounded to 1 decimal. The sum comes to 27.9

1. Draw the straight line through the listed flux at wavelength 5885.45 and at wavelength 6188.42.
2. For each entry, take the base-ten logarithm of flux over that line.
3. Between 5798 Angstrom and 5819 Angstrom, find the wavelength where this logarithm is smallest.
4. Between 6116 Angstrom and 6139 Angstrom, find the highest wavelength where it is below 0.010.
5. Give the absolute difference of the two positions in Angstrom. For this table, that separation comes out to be 335.3 Angstrom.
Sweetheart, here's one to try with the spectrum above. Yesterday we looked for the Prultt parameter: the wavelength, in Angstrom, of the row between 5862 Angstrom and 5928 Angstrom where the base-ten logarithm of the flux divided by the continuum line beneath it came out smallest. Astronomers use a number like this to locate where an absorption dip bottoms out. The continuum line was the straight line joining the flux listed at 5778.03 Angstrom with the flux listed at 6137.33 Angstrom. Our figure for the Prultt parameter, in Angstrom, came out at 5890.87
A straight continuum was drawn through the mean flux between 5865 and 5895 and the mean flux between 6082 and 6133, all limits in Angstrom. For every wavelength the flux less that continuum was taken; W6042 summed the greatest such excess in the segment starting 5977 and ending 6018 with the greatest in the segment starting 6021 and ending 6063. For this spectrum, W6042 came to -0.4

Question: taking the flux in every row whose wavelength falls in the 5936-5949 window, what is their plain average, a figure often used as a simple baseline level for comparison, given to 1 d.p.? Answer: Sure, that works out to 12.5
